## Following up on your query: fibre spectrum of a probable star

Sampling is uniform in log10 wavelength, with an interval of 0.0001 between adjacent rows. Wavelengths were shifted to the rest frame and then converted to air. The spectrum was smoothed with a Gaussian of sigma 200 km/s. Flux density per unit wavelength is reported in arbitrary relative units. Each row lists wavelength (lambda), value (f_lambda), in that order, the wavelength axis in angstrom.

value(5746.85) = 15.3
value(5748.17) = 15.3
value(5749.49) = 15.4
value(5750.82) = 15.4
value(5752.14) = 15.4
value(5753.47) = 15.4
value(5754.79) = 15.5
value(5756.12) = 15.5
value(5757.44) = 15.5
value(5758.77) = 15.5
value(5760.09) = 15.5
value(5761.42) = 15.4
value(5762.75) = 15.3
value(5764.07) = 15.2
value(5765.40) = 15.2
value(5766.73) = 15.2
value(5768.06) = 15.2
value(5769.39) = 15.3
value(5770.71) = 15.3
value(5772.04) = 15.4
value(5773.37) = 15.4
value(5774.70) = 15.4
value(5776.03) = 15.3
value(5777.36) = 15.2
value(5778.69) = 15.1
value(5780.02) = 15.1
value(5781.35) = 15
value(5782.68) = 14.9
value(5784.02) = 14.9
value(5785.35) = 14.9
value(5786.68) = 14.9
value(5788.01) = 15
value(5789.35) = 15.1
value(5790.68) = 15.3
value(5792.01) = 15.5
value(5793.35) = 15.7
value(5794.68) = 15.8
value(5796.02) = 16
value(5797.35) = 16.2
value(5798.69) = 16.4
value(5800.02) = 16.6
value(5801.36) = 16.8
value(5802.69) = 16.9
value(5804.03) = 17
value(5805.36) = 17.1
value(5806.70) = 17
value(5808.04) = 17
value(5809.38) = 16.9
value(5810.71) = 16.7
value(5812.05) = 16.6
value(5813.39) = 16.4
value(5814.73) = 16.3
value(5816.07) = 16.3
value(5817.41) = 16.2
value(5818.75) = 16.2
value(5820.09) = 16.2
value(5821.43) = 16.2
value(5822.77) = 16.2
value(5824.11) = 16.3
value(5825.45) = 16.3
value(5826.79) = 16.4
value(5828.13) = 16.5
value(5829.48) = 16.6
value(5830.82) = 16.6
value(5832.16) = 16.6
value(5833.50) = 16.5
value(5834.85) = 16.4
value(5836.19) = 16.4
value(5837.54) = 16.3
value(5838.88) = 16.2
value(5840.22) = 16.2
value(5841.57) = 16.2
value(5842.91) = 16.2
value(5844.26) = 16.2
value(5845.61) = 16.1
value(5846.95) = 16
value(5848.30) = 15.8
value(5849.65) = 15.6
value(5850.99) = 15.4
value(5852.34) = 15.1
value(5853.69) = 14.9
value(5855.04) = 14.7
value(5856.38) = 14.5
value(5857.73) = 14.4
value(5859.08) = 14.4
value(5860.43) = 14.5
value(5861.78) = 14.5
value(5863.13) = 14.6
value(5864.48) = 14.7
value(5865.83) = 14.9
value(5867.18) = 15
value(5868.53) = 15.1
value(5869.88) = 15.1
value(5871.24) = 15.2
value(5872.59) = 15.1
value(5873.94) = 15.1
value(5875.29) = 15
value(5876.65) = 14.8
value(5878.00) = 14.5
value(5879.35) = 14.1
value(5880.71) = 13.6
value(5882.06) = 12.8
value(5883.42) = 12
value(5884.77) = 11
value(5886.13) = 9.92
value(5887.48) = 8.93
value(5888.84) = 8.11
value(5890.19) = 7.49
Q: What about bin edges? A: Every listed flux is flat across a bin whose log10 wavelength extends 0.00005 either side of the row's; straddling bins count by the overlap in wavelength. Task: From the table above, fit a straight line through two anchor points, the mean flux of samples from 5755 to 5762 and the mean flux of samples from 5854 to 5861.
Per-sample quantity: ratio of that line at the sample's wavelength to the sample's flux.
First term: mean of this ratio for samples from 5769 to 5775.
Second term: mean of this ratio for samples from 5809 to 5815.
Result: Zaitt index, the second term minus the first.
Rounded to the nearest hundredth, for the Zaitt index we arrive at -0.10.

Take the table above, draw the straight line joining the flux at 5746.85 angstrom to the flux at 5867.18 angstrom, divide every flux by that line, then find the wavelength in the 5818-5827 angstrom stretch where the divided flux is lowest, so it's 5818.75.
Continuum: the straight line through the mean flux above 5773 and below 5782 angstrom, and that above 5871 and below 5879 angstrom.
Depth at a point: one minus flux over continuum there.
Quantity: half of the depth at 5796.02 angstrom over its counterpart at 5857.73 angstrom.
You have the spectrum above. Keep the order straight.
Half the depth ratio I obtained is -0.7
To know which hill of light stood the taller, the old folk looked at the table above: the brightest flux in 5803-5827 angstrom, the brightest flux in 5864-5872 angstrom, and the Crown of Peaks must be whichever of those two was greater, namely 17.10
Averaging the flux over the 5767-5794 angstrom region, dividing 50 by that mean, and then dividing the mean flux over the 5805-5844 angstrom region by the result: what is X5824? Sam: 5.00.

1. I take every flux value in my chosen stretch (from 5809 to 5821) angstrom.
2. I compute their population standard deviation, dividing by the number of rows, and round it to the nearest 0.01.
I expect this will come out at 0.24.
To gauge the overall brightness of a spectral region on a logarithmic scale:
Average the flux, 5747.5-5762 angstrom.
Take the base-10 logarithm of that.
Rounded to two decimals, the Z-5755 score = 1.19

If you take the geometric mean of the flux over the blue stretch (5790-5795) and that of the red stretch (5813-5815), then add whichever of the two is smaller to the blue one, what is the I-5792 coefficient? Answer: 31.1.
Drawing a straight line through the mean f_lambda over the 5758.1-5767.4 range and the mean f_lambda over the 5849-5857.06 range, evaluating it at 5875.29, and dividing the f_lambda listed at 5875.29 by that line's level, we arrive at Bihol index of 1.00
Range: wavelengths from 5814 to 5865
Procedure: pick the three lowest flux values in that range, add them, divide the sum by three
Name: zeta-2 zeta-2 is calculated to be 14.43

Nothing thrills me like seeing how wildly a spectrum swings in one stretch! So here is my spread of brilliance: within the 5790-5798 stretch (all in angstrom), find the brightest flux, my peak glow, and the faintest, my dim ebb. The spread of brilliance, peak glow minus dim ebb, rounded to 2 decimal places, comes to 0.90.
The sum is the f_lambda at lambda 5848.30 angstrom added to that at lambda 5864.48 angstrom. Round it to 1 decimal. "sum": 30.5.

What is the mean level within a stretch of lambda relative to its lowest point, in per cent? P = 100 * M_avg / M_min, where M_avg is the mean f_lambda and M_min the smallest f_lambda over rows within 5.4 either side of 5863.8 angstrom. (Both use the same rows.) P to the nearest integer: 102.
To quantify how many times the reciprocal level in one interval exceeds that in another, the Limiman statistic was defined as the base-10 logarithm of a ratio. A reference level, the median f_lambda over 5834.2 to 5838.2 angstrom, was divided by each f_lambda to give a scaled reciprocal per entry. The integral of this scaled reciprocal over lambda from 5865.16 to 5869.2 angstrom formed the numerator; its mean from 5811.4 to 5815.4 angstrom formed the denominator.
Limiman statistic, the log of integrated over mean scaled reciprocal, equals 0.647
